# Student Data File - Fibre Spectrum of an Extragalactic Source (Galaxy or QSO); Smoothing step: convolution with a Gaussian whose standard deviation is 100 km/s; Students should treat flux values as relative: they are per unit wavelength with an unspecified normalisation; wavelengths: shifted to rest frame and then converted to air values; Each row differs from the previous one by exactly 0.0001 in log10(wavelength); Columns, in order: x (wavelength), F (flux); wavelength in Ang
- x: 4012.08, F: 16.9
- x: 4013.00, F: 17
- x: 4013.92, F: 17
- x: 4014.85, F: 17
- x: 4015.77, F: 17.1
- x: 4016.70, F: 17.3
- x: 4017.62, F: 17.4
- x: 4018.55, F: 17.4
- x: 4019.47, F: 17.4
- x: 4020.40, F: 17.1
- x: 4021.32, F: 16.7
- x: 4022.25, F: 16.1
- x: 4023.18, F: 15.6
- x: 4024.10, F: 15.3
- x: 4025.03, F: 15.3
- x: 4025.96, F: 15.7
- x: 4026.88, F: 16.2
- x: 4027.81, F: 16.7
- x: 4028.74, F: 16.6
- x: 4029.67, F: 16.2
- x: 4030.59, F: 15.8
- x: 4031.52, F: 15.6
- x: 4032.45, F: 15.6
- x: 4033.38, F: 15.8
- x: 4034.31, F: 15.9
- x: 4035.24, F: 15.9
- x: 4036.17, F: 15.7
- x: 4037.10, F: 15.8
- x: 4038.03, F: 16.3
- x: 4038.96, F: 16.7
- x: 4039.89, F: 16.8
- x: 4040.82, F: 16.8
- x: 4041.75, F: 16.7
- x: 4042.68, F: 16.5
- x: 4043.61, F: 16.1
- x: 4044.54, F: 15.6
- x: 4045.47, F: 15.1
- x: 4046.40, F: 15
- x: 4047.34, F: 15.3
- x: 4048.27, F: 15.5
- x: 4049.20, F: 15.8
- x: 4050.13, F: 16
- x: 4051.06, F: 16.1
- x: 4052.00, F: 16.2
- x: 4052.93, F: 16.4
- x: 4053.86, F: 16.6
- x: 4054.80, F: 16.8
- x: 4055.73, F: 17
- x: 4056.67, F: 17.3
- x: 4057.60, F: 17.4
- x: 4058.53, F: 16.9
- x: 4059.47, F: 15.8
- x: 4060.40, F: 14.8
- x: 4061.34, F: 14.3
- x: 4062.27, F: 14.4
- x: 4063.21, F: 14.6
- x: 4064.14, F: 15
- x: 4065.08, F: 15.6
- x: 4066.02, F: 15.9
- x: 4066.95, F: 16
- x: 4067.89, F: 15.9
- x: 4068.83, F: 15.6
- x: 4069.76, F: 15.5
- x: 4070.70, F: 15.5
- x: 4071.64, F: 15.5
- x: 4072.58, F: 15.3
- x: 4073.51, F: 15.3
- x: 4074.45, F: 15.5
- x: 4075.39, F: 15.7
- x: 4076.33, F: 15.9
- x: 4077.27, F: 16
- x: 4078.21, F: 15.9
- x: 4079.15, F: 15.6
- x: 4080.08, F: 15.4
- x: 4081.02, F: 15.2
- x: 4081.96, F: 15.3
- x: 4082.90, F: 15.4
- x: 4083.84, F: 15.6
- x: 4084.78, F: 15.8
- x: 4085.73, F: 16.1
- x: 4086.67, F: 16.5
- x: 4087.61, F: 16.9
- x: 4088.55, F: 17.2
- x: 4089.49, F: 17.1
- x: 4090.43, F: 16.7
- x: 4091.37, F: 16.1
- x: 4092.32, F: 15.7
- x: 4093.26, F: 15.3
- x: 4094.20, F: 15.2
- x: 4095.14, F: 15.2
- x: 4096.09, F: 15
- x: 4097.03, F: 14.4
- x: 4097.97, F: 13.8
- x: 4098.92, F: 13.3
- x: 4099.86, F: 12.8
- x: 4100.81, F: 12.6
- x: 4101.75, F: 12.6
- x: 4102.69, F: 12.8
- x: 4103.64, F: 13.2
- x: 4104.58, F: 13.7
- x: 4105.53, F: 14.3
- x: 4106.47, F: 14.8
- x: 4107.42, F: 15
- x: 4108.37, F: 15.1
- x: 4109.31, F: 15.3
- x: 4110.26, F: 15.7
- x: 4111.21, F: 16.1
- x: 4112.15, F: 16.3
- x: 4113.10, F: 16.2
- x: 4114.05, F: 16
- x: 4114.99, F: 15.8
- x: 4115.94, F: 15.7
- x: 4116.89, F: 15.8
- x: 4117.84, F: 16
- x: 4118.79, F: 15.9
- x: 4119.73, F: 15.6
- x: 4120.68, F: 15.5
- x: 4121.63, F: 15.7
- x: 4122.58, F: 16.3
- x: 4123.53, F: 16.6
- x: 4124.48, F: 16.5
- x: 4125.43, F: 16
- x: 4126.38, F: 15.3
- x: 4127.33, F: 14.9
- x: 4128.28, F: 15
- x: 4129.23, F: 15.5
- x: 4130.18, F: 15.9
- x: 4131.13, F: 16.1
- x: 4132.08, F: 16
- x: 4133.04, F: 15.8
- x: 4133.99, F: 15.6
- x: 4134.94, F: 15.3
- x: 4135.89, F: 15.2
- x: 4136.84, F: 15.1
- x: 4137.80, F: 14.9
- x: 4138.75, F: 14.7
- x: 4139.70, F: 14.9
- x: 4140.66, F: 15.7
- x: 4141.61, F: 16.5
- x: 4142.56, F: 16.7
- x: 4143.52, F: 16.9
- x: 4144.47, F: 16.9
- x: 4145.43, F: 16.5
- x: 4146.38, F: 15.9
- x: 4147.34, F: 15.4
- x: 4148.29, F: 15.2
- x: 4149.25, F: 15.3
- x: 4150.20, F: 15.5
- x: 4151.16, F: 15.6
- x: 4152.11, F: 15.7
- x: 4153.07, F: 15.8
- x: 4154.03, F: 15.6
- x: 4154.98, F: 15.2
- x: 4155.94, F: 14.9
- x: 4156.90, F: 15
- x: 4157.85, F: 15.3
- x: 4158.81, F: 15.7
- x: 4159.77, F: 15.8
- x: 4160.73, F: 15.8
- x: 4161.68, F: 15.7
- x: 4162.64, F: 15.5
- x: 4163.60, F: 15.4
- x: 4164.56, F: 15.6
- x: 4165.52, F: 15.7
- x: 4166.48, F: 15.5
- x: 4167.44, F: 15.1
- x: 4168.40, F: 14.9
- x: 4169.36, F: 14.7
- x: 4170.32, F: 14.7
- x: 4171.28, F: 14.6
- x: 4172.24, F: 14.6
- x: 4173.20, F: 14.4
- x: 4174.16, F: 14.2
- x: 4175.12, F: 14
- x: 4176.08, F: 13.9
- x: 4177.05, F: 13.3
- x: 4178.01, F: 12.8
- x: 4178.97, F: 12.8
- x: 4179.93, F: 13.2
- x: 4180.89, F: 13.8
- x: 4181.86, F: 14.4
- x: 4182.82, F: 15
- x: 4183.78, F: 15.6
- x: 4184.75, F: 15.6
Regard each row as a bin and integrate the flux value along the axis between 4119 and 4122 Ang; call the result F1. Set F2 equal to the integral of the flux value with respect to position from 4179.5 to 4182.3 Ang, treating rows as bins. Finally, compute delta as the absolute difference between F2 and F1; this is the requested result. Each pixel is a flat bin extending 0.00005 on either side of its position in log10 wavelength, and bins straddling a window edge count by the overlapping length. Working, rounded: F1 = 47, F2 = 39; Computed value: 8.4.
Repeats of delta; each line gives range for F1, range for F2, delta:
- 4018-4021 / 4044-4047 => 6.1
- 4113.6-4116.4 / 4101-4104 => 5.9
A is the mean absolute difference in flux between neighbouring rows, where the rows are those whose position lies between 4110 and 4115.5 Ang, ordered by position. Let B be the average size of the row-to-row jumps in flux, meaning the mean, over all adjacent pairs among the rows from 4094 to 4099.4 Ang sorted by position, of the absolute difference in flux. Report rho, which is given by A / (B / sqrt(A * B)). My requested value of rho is 0.17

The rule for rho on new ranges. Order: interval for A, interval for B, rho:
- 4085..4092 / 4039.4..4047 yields 0.44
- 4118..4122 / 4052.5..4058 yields 0.20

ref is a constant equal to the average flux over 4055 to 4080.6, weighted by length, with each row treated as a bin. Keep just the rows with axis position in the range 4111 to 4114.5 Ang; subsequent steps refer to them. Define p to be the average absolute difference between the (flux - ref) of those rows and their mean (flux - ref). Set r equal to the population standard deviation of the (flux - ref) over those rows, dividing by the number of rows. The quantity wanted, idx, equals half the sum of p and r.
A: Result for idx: 0.11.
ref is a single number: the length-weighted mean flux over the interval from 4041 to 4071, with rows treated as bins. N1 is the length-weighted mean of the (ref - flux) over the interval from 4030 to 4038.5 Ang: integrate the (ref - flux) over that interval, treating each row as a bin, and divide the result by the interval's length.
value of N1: 0.0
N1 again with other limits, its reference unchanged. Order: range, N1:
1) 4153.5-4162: 0.4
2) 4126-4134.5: 0.3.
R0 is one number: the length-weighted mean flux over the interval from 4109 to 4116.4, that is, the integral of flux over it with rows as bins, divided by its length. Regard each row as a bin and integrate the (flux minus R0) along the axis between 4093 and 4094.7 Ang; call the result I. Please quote -1.1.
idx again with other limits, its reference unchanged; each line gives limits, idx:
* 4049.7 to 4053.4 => 0.14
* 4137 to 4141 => 0.35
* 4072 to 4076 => 0.16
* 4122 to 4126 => 0.21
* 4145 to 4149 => 0.48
